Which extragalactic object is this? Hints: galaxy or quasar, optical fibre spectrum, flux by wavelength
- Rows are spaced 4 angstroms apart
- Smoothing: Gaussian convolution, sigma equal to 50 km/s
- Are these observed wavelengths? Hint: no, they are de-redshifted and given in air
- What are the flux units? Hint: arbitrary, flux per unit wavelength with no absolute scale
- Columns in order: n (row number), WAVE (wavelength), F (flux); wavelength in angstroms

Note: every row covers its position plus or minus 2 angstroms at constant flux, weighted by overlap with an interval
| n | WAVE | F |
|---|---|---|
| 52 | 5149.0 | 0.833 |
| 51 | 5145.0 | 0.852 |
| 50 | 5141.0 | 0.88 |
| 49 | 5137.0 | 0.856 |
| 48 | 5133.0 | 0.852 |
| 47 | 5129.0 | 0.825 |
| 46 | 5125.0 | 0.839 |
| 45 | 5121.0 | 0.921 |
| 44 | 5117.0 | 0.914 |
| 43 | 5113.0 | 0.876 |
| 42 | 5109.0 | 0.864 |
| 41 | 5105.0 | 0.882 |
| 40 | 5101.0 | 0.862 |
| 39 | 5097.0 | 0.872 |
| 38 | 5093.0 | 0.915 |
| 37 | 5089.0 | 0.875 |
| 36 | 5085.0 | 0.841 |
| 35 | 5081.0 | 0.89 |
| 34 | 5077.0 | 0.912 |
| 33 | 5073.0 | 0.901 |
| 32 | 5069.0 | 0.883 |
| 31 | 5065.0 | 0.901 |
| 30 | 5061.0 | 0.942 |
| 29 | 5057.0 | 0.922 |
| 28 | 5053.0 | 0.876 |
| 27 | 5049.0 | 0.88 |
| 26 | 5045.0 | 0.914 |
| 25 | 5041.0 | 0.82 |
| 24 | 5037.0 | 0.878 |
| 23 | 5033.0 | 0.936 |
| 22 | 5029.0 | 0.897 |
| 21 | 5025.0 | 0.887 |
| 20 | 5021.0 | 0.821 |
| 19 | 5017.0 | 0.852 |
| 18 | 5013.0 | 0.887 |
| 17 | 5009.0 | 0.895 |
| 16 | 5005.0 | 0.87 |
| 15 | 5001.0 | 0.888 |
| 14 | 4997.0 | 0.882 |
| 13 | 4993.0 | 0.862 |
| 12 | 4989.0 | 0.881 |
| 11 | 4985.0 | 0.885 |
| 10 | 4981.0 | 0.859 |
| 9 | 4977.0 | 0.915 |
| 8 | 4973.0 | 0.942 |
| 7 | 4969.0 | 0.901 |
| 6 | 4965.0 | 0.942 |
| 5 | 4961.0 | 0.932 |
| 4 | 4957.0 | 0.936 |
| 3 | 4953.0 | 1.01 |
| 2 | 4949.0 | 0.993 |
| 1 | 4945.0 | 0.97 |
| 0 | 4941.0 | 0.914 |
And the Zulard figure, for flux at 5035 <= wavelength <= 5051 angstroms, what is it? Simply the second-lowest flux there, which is 0.878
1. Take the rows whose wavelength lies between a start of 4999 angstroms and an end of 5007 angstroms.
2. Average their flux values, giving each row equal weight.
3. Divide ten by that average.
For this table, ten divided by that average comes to 11.4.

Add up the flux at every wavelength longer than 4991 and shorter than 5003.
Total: 2.63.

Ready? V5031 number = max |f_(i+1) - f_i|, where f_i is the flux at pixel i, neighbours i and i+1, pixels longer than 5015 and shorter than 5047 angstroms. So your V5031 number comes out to 0.09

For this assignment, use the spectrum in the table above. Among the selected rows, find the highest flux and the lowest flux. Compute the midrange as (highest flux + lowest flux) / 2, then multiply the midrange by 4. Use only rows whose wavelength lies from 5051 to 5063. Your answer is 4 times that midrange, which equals 3.64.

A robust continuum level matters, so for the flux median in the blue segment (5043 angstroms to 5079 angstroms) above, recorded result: 0.901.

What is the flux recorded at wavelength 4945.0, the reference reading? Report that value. 0.97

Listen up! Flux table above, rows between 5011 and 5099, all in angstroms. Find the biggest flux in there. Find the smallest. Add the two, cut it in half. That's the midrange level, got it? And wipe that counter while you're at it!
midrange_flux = 0.881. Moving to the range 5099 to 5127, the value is 0.880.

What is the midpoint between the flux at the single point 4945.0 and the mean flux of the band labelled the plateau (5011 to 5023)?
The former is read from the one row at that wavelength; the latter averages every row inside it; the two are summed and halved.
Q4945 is 0.912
